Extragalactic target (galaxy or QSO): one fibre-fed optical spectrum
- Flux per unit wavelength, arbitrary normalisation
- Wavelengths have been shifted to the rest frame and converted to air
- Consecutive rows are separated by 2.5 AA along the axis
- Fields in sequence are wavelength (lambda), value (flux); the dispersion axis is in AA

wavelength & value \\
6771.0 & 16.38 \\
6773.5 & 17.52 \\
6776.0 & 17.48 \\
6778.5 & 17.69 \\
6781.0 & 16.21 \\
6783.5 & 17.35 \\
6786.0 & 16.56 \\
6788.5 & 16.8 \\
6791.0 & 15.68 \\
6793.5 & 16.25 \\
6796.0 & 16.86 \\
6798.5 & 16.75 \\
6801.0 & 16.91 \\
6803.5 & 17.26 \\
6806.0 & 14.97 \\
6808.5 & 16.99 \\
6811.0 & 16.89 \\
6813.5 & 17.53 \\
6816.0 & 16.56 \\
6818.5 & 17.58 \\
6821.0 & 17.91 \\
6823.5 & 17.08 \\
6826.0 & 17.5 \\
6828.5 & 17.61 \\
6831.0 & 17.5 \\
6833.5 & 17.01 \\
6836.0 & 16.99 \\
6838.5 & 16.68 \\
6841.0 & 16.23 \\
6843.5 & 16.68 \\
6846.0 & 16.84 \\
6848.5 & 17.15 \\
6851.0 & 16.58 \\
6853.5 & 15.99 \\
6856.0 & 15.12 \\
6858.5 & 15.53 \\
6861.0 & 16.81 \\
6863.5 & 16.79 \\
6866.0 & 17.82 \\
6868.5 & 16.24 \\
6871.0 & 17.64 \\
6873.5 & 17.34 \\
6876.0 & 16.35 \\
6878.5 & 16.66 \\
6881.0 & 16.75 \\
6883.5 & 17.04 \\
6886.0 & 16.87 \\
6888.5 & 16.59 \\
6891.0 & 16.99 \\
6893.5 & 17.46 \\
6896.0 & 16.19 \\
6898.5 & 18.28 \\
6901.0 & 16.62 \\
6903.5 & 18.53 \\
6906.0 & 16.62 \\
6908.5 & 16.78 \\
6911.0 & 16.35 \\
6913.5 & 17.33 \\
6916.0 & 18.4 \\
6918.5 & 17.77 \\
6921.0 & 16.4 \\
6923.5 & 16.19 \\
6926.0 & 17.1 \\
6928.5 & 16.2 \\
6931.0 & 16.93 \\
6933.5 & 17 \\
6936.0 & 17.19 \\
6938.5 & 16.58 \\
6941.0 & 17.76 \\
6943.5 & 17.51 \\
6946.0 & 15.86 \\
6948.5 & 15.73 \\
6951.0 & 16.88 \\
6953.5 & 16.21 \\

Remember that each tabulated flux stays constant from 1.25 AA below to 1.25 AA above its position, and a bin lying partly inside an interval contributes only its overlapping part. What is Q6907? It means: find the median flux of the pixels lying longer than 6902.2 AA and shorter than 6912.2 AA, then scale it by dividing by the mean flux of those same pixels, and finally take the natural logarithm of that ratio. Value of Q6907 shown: -0.022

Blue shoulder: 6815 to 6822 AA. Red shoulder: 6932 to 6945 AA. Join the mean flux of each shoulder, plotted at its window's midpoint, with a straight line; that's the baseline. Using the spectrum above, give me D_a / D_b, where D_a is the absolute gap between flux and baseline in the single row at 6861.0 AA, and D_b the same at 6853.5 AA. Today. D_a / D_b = 0.37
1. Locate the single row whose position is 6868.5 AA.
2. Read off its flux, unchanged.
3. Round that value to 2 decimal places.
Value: 16.24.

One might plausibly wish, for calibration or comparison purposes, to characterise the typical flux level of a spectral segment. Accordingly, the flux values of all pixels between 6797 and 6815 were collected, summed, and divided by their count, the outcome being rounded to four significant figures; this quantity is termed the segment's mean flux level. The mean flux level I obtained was 16.76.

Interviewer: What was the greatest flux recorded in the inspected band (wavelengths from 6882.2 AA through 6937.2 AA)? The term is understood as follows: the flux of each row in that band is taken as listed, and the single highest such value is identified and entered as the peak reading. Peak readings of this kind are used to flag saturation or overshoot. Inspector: 18.53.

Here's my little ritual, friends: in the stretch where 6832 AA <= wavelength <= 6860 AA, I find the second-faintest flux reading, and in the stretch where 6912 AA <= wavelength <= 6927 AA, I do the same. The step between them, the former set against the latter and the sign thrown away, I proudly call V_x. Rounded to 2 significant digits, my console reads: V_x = 0.87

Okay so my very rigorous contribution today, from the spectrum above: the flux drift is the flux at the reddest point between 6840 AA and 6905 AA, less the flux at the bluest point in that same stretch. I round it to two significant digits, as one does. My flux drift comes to 2.3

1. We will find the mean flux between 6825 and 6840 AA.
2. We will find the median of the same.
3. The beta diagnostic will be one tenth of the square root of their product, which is 1.72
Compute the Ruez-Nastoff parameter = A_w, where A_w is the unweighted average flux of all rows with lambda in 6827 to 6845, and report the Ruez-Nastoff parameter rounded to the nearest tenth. 17.0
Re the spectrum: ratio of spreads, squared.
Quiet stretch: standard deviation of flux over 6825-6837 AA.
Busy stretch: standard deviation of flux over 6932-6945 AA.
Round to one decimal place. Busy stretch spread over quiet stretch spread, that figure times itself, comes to 2.4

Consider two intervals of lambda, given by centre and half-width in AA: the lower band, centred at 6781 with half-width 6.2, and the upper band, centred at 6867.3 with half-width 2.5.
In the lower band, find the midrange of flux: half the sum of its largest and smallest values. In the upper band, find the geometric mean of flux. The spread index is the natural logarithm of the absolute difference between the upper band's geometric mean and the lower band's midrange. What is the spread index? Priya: -2.8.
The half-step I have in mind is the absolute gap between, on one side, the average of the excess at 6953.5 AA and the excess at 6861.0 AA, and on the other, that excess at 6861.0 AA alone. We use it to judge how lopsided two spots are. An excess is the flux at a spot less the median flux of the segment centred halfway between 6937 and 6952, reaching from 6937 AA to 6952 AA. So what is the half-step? 0.30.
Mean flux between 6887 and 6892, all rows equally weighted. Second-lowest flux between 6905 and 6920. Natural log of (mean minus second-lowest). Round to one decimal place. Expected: -1.8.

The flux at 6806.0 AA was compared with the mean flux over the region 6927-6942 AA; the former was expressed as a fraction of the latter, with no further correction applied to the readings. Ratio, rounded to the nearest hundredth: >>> 0.88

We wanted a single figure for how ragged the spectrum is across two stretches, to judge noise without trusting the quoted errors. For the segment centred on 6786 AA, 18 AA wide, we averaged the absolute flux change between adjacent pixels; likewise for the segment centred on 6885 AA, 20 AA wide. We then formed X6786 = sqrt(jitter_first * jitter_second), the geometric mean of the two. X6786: 0.51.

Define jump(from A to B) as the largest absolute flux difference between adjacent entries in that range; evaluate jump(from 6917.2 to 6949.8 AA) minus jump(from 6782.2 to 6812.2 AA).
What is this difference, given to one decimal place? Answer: -0.6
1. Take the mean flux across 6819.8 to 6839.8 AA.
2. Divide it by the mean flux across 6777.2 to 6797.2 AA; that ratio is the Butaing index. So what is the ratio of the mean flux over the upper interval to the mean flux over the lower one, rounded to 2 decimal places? 1.04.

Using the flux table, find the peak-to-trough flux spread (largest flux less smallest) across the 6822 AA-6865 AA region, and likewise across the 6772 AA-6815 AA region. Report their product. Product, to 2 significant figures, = 6.8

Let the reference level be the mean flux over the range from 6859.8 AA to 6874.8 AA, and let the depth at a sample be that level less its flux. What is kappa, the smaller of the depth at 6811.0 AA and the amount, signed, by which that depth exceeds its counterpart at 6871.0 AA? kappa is 0.2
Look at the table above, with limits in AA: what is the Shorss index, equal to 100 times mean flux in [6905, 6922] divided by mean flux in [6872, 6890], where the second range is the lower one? 102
